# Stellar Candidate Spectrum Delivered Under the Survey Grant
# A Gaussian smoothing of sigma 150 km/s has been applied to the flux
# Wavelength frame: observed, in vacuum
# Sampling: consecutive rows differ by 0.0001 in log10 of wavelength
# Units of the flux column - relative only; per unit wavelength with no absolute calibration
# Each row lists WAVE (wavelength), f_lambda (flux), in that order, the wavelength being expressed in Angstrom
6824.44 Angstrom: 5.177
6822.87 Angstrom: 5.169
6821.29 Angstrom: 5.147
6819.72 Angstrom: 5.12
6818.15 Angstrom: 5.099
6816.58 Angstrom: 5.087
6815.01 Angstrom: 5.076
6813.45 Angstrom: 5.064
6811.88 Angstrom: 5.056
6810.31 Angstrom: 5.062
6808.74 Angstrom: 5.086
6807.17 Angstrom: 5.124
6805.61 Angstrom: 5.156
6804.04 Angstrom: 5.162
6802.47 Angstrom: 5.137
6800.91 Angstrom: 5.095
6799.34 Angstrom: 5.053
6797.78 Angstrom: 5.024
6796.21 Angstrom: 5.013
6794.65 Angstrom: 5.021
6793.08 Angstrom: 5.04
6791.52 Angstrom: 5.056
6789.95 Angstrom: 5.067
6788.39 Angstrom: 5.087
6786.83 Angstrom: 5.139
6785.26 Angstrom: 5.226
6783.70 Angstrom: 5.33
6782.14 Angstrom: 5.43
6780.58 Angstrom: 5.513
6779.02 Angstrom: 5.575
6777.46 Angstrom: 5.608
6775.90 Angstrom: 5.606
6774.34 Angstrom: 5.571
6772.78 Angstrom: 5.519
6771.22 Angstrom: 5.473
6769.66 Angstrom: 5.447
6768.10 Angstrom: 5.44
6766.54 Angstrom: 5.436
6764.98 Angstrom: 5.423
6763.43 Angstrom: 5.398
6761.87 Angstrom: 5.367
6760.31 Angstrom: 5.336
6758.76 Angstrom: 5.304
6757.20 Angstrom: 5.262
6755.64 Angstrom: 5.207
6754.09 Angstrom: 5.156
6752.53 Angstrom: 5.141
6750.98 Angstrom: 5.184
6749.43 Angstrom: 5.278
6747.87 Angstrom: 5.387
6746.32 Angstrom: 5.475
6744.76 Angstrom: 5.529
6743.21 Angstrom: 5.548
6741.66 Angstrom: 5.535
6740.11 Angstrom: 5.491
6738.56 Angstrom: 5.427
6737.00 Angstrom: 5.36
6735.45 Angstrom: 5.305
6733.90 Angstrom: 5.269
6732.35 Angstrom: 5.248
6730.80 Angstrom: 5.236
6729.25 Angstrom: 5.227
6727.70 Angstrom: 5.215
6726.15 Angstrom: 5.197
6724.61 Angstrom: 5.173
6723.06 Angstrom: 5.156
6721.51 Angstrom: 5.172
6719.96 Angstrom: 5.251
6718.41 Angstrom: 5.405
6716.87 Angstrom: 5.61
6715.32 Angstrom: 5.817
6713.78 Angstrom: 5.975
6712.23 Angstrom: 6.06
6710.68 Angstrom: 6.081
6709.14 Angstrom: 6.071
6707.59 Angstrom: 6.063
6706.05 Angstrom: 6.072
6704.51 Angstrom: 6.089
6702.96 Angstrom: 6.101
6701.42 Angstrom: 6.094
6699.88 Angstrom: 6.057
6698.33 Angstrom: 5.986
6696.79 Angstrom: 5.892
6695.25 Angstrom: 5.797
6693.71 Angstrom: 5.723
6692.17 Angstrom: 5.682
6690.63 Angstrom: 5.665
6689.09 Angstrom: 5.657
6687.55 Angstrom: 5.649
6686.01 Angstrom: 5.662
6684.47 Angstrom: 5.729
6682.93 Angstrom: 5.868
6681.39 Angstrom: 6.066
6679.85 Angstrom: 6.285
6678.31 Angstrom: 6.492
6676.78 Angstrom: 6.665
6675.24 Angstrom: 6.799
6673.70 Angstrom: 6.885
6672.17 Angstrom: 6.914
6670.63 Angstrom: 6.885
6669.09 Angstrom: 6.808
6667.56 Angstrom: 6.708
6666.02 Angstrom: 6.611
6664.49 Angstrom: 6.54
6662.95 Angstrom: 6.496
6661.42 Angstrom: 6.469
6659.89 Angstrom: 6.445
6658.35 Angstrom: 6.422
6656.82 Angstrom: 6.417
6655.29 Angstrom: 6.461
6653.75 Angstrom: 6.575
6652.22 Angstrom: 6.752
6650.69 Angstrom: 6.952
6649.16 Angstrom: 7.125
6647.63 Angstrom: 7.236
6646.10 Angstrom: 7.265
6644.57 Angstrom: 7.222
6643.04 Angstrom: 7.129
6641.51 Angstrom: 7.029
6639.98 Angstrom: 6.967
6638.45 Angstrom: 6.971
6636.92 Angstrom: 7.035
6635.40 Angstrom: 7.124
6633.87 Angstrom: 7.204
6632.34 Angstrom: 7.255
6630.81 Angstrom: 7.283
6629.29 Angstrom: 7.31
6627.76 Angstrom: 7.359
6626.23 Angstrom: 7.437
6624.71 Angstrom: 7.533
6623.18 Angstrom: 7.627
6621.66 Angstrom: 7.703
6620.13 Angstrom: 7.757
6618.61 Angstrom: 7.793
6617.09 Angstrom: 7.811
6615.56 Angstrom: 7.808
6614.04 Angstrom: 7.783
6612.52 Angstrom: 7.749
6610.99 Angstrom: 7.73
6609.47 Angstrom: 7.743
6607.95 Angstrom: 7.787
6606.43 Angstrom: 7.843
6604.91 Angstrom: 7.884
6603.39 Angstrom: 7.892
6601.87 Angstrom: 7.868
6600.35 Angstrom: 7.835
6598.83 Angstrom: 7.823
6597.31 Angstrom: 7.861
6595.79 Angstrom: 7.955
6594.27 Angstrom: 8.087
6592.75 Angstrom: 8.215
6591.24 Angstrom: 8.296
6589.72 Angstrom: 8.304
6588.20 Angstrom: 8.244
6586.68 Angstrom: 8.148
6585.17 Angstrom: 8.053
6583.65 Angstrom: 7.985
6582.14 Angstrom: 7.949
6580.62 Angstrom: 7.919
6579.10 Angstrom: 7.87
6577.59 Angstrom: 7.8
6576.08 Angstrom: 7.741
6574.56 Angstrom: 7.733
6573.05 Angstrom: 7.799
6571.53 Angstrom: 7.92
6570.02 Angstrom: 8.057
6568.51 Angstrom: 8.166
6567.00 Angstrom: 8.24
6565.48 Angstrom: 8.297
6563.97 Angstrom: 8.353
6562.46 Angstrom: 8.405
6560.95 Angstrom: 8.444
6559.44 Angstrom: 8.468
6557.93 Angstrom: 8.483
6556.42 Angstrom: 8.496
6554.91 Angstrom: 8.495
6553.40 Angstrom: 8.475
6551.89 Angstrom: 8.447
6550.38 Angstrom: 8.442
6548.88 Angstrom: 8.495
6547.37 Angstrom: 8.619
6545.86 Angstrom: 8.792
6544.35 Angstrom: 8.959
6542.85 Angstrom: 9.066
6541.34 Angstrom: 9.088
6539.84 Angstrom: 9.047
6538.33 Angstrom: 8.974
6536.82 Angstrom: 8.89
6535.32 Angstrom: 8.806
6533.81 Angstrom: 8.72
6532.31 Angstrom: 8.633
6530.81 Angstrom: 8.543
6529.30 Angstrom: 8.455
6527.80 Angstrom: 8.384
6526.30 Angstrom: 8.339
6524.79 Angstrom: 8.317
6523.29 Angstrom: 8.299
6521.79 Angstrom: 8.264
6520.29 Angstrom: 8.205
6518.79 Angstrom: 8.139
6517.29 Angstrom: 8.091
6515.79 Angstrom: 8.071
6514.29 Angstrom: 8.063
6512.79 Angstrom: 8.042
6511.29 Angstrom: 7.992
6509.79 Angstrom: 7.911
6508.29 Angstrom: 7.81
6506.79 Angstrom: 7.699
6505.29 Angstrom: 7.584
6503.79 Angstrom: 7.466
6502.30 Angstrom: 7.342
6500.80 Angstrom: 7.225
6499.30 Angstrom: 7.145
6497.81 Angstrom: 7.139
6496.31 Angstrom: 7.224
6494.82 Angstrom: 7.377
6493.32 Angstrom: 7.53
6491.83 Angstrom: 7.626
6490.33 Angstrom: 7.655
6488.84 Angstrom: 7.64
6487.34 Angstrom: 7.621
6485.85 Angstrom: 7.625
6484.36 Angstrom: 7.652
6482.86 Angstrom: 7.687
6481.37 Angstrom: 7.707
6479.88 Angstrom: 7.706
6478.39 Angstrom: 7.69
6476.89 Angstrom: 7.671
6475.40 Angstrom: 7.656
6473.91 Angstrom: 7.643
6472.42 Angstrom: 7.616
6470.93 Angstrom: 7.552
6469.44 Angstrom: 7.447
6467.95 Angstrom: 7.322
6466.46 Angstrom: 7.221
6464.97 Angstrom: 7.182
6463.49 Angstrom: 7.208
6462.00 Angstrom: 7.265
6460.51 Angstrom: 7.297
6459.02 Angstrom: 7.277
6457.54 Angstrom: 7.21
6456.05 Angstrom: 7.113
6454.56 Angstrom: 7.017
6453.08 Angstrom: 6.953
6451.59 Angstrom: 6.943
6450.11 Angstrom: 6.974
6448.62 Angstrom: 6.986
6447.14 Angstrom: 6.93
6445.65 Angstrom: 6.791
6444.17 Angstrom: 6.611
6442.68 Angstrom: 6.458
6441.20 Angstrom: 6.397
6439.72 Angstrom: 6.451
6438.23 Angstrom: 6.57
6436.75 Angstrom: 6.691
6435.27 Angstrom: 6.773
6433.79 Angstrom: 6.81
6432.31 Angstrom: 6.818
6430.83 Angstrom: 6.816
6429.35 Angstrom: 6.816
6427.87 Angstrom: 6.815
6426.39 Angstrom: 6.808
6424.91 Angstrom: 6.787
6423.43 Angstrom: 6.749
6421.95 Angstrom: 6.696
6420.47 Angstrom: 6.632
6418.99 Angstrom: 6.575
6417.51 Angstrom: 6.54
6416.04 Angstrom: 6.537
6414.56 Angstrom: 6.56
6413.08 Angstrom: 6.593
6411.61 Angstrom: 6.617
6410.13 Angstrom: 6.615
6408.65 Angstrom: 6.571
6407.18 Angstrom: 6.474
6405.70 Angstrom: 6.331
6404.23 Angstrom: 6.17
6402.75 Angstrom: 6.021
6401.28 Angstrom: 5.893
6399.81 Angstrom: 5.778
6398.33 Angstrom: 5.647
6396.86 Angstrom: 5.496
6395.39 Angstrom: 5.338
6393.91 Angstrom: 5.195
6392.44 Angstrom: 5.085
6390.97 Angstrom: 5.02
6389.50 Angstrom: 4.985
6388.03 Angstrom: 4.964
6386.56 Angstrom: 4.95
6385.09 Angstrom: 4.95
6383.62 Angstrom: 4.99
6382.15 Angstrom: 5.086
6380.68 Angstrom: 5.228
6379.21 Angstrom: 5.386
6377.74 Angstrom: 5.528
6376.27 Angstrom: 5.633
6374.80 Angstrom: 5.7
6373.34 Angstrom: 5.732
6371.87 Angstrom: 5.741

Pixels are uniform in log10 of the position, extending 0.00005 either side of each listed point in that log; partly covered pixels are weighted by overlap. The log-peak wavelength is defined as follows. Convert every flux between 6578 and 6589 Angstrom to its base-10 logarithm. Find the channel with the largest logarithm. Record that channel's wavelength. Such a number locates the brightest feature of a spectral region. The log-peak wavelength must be 6588.20 Angstrom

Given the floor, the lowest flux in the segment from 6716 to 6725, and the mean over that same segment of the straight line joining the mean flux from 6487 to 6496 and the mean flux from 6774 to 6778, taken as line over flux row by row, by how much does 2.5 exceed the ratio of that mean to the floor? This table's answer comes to 2.281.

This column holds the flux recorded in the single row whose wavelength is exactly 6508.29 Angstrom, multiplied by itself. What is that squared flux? 61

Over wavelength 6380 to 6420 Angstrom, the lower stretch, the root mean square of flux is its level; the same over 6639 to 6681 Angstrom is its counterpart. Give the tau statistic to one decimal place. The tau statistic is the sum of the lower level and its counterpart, 12.6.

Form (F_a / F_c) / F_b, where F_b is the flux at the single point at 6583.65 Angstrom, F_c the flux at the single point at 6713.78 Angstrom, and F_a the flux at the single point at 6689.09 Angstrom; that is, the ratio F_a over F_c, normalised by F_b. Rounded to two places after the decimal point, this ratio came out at 0.12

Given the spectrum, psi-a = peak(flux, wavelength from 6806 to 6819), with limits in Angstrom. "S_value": 5.124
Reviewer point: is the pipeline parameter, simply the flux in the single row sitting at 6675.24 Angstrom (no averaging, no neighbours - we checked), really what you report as 6.799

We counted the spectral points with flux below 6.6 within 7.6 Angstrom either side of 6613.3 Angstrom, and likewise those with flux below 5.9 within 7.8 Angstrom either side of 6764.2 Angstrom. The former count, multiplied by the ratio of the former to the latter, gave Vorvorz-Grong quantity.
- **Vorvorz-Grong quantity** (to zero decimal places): 0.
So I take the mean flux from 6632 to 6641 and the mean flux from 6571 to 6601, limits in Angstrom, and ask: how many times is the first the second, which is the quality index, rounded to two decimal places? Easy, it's 0.89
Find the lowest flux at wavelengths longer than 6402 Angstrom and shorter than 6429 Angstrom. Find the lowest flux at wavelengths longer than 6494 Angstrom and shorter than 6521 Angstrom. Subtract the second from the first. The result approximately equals -1.1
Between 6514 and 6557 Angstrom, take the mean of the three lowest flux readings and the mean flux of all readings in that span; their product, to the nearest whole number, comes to 69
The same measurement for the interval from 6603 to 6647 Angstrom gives 52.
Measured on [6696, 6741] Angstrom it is 29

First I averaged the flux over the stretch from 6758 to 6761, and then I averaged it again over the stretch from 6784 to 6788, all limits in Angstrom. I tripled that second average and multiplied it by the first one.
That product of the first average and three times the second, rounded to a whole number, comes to 83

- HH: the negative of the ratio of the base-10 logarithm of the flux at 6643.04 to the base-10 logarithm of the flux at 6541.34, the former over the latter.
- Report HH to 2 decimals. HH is -0.89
